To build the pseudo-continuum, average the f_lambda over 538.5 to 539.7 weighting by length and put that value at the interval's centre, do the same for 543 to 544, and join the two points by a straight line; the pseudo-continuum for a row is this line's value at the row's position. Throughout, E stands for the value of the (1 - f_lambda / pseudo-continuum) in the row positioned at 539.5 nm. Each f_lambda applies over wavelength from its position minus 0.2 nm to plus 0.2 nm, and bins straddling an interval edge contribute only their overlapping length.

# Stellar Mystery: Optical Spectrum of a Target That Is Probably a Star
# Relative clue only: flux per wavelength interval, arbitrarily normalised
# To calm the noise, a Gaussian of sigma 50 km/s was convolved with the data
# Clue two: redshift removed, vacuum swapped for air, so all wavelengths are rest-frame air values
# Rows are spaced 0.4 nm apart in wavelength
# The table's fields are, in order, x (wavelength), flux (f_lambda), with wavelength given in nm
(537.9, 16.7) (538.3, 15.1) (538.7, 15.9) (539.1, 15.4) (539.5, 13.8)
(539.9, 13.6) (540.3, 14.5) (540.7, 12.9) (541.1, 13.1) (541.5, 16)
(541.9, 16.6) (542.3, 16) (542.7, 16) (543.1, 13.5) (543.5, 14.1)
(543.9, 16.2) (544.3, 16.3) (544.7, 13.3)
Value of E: 0.08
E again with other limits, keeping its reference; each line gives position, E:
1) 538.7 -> -0.05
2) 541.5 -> -0.08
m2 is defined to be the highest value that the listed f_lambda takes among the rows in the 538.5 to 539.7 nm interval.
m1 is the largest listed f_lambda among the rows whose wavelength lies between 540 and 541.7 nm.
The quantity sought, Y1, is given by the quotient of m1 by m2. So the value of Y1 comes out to 1.01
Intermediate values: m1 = 16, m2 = 15.9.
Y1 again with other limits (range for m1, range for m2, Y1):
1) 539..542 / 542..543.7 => 1.04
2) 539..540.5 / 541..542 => 0.93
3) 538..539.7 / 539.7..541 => 1.10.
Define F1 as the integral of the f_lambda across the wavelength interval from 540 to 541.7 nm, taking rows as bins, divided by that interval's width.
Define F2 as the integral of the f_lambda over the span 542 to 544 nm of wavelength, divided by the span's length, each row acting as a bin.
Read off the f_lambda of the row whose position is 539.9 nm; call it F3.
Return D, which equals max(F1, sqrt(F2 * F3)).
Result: 14.4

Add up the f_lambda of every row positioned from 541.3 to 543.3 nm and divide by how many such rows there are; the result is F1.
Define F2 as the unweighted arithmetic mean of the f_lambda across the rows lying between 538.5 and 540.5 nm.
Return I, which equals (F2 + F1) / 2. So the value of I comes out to 15.1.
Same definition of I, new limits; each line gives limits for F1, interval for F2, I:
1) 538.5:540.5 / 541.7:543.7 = 14.9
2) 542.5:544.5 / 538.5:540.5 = 14.9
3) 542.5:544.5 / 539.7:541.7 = 14.6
